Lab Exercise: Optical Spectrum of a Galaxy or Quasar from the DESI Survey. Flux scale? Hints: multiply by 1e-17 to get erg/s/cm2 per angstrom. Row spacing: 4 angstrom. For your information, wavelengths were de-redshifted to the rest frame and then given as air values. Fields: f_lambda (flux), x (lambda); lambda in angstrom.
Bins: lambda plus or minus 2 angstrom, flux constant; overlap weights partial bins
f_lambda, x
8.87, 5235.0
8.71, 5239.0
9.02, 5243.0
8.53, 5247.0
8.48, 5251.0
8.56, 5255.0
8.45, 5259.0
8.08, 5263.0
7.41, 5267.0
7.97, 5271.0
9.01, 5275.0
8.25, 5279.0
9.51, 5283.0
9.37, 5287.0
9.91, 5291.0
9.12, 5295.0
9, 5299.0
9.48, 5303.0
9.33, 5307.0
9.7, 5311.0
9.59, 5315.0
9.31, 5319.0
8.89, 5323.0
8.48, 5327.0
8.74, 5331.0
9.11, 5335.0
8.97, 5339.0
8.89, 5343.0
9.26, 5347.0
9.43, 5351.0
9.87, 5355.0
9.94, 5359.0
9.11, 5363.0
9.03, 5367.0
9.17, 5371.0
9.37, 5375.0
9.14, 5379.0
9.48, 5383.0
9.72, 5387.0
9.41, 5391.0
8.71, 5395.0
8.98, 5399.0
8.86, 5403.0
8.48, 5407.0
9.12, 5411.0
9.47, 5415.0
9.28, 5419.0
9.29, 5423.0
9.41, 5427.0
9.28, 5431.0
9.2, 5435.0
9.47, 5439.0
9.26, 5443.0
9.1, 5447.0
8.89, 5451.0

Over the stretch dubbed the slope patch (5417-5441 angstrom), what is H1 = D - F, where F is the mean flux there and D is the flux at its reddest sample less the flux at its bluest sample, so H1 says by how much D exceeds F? -9.1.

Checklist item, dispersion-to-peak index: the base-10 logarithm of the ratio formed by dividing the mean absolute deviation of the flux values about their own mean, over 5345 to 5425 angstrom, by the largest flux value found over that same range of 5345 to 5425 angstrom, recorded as -1.57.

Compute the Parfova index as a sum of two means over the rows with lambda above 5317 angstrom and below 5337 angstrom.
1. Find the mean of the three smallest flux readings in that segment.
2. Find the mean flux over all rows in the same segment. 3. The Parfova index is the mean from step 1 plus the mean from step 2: 17.6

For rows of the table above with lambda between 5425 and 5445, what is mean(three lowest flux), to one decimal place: 9.2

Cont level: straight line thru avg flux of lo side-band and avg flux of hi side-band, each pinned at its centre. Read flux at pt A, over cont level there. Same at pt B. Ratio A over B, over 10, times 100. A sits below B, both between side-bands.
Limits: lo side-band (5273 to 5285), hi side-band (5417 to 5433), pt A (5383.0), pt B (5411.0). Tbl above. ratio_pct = 10.5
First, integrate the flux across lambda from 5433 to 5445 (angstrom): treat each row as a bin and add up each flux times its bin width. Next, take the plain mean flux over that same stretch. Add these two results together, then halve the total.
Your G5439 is 61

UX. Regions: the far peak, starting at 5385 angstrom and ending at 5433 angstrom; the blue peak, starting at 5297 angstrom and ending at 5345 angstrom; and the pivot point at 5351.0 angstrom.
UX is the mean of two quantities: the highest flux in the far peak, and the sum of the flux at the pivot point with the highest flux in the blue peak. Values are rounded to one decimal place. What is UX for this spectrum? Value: 14.4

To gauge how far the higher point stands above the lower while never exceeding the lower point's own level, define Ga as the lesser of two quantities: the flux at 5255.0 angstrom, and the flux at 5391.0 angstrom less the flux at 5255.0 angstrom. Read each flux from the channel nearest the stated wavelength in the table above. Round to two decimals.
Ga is 0.85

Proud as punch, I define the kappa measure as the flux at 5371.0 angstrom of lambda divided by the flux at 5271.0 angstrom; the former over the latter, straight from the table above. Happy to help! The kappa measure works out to 1.15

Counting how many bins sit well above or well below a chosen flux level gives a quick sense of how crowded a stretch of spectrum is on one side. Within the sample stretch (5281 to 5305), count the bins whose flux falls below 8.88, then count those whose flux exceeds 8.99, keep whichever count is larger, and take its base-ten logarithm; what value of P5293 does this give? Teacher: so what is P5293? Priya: 0.78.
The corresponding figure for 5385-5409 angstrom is 0.48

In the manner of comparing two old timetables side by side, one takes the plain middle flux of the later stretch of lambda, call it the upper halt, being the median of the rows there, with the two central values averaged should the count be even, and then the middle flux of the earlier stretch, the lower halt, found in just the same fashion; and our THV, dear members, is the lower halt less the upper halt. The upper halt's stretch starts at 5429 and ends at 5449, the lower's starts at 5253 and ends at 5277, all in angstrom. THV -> -1.0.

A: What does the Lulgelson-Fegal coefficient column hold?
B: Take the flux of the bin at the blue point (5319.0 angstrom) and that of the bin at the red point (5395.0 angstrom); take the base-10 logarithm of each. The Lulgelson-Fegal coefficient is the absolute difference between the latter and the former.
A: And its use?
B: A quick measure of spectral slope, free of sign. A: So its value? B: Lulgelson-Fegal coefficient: 0.029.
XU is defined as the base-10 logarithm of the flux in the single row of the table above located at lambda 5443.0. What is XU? 0.967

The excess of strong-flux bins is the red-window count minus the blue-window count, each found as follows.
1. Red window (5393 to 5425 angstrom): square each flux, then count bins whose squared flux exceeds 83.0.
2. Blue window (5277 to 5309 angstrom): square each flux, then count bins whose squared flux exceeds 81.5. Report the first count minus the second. -2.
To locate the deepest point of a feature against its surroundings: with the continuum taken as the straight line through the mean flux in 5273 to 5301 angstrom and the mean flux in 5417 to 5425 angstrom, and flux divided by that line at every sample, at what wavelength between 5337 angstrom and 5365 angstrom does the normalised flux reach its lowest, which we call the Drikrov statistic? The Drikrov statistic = 5343.0 angstrom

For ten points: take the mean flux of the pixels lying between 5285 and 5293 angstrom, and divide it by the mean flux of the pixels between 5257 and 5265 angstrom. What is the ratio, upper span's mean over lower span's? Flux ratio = 1.17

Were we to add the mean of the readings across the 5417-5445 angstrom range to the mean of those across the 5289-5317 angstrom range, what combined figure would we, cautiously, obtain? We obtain 18.8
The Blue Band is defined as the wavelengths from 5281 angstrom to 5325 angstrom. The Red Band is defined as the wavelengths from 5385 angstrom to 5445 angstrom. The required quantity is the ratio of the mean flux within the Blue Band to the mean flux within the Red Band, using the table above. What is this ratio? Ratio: 1.02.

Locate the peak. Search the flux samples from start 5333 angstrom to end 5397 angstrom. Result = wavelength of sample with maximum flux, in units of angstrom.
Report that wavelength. 5359.0 angstrom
